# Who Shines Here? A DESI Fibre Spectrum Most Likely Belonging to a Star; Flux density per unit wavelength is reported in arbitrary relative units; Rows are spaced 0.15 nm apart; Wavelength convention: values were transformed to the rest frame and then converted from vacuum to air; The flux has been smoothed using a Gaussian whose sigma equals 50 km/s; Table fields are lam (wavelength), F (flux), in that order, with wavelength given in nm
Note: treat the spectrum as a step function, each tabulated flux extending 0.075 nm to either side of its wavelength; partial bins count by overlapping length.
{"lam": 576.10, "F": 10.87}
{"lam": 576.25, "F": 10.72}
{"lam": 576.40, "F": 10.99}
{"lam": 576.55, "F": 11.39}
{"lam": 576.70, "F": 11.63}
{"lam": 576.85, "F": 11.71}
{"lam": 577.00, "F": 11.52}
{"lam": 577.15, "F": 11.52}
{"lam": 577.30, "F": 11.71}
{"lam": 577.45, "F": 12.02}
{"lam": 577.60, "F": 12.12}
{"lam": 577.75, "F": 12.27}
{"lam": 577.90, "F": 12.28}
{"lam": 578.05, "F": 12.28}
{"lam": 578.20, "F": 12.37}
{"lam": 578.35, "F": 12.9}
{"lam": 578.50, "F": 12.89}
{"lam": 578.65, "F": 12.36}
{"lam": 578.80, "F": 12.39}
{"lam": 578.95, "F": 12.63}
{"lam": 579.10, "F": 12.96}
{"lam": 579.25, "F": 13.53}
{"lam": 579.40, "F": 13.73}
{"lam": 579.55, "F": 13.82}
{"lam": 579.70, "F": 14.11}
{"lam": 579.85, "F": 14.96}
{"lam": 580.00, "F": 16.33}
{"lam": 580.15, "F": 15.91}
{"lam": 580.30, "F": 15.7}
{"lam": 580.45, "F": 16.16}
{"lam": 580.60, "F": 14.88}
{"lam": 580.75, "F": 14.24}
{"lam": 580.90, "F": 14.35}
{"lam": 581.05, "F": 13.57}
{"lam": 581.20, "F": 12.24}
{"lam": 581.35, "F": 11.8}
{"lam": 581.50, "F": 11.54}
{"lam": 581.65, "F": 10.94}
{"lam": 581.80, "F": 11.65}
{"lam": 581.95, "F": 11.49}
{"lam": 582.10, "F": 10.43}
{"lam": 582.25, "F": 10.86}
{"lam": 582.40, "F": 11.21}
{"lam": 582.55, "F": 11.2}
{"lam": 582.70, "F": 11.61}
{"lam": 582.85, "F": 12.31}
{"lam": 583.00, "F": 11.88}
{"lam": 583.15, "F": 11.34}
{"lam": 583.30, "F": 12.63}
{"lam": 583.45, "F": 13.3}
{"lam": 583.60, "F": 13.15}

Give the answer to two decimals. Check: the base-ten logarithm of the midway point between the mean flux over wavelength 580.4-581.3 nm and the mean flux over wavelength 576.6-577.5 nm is 1.11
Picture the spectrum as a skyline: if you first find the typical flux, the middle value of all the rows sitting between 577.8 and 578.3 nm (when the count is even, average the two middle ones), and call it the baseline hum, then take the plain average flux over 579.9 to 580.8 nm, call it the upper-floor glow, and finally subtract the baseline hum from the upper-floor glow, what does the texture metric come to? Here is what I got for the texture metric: 3.3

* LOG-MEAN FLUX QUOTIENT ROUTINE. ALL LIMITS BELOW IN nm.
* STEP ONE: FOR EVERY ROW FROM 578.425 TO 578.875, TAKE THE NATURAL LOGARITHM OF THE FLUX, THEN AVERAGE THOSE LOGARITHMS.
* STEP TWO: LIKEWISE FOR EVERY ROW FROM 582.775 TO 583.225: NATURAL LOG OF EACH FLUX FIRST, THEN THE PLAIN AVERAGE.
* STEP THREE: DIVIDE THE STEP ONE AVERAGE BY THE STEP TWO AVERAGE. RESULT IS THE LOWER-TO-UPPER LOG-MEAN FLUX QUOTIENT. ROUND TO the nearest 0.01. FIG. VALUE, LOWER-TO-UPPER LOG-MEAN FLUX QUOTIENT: 1.02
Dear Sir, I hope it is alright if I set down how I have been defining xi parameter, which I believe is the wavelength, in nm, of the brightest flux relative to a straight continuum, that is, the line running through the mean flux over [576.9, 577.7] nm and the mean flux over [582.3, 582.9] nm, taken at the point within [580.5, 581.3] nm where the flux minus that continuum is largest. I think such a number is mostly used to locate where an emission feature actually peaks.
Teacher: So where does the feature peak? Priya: 580.60 nm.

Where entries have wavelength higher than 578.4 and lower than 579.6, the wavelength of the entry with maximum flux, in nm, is 579.55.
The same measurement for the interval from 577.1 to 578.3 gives 578.20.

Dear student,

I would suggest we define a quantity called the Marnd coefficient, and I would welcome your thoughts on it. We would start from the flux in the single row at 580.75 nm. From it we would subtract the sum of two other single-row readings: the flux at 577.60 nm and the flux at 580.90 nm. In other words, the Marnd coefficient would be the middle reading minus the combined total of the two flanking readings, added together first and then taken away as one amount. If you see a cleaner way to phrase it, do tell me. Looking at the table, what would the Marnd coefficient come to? -12.2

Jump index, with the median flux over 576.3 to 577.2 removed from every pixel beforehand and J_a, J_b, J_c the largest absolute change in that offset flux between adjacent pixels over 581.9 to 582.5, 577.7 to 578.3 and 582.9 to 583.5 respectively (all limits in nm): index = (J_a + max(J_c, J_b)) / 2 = 1.2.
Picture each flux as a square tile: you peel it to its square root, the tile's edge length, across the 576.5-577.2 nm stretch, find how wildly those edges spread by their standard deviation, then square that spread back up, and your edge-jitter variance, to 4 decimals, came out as 0.0003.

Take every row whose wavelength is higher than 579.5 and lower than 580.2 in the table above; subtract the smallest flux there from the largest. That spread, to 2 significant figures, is 2.5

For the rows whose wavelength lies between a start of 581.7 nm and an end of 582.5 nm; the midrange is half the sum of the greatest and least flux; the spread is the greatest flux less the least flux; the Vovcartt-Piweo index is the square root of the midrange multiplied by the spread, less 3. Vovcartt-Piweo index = 0.7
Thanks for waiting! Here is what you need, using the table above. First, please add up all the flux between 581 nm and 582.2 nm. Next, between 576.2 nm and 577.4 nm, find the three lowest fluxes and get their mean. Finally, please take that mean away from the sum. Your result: 83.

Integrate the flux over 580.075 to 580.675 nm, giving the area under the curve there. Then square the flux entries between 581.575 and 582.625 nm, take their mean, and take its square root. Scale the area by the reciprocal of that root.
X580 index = 0.85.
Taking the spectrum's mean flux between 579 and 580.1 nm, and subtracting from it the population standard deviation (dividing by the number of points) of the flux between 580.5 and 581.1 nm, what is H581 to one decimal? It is 13.7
